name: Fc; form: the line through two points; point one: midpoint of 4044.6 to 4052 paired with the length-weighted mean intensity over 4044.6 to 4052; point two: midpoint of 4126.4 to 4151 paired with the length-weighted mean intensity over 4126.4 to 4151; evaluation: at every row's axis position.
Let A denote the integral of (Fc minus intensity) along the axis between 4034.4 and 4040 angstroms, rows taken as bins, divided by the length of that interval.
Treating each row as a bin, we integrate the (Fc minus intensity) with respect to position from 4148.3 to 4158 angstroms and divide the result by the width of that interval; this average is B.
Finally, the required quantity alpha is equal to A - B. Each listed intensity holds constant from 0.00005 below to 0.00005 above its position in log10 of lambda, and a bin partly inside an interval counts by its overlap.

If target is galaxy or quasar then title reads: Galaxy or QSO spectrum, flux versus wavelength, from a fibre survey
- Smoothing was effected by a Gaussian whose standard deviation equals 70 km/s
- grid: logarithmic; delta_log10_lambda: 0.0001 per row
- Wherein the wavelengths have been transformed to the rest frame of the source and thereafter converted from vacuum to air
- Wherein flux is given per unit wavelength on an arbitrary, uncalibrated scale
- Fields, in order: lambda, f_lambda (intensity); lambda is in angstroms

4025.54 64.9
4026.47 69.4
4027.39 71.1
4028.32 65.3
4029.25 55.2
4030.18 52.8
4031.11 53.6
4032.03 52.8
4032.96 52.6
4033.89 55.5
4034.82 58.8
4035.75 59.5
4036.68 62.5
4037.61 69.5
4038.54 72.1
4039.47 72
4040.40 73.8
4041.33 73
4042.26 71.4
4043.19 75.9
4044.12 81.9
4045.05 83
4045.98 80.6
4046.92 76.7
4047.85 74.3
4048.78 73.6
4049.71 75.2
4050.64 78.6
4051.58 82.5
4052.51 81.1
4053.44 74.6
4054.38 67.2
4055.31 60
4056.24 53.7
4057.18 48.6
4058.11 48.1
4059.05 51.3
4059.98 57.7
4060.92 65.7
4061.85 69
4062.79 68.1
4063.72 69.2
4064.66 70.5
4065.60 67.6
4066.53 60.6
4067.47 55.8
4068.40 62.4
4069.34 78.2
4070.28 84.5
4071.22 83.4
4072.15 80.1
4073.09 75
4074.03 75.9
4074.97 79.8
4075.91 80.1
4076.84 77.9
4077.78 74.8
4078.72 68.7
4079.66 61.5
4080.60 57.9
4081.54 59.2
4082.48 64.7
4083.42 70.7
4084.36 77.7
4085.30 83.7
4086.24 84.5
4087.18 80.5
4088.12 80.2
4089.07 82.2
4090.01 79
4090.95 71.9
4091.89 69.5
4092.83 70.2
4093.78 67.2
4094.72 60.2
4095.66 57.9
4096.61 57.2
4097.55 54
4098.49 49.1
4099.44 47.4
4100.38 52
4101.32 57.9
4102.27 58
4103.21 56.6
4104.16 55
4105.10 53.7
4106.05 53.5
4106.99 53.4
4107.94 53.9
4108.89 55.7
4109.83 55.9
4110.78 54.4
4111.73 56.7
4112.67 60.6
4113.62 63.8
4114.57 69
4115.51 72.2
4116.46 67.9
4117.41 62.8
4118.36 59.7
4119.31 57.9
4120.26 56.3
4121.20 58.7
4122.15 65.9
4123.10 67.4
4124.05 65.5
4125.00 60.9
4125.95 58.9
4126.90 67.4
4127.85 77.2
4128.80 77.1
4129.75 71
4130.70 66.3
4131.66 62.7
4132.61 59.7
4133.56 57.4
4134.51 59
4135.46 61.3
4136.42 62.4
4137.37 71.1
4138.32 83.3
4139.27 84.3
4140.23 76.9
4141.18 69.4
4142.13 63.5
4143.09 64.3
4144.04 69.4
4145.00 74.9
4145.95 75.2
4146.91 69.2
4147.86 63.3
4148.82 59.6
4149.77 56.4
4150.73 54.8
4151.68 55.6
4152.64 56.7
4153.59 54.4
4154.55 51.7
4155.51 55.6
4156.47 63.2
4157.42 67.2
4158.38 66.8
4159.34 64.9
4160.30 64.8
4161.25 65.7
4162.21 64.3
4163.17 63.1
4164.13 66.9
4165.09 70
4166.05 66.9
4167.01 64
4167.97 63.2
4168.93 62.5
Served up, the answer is 5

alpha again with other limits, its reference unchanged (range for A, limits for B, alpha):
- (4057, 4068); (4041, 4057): 11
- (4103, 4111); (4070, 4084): 15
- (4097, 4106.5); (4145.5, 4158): 12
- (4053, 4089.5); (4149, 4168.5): 2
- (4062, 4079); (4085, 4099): -1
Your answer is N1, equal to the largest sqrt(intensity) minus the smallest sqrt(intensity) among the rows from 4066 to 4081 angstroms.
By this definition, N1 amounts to 1.7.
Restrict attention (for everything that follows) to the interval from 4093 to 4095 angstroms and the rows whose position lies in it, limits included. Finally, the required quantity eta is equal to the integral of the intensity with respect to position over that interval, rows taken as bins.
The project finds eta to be 130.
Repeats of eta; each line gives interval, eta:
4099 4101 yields 101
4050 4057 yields 492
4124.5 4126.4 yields 114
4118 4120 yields 117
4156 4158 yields 131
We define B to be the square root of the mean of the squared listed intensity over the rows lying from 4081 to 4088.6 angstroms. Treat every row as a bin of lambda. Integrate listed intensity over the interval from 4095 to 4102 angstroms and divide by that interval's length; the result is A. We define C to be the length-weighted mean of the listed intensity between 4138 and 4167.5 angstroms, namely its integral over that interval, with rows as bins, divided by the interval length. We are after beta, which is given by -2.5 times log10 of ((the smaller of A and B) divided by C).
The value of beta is 0.21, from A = 54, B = 76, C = 65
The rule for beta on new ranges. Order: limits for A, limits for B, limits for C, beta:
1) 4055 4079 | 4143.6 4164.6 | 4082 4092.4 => 0.21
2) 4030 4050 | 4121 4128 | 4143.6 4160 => -0.05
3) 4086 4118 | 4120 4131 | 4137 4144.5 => 0.17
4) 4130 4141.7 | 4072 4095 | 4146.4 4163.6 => -0.12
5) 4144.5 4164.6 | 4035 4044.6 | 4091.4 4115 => -0.09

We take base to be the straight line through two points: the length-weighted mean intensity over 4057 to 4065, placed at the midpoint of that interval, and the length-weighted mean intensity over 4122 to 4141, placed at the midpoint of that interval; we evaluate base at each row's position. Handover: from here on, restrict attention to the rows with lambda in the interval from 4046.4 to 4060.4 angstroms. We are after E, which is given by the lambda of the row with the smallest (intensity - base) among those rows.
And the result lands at 4058.11 angstroms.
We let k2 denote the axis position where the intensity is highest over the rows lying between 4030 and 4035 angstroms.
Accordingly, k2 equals 4034.82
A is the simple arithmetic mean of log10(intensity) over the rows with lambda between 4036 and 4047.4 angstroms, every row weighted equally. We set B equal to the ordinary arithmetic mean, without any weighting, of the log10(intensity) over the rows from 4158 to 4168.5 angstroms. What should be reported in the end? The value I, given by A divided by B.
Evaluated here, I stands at 1.03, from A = 1.87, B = 1.82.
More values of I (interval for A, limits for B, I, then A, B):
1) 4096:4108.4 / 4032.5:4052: 0.94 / 1.73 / 1.85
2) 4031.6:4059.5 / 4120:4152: 1.01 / 1.83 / 1.82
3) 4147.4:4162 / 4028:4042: 0.99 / 1.78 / 1.79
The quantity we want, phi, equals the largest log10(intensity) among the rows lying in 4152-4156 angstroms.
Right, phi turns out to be 1.75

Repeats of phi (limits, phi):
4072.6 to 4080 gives 1.90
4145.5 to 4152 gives 1.88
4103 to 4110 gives 1.75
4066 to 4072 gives 1.93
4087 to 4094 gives 1.91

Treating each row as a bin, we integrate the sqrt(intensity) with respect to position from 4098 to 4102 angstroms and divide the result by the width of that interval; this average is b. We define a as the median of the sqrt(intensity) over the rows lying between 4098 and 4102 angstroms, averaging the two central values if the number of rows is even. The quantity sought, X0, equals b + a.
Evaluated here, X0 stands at 14.3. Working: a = 7.1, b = 7.20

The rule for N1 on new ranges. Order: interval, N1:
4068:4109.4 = 2.3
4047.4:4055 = 0.9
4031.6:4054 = 1.9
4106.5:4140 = 1.9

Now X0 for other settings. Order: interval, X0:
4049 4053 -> 17.8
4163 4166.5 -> 16.4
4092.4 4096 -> 16.0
